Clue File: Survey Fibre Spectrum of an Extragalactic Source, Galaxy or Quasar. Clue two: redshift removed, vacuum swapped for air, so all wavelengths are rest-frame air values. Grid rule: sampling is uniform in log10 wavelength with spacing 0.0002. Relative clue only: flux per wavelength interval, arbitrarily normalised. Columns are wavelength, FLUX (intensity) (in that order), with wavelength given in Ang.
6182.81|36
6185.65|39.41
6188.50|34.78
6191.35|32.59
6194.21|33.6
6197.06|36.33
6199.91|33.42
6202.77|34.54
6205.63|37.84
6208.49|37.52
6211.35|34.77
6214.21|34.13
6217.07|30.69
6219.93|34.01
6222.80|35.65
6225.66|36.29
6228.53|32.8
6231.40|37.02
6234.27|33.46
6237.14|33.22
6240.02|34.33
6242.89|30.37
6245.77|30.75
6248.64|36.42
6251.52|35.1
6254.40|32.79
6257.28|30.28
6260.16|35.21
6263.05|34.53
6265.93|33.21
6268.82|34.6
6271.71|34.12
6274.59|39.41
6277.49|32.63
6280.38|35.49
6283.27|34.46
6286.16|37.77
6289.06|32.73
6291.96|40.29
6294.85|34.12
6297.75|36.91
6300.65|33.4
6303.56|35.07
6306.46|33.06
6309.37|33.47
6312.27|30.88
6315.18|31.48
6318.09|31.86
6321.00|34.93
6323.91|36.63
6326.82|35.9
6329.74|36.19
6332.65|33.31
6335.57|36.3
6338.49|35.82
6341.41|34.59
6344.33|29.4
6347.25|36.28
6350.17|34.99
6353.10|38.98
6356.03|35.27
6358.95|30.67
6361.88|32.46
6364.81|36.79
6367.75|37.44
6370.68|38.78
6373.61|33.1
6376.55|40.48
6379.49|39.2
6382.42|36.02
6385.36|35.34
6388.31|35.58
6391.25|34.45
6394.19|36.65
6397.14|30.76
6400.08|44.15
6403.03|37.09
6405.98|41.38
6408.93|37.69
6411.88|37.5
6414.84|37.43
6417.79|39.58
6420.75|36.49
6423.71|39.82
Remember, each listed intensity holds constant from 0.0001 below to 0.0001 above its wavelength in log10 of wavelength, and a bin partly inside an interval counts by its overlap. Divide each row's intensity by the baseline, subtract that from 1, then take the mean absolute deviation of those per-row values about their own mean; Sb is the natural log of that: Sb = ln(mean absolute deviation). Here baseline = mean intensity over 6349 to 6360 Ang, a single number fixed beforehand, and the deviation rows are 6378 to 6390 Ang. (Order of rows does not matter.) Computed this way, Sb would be -3.27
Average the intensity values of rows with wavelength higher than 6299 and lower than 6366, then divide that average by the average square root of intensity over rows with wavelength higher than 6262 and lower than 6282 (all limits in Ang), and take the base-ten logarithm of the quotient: 0.764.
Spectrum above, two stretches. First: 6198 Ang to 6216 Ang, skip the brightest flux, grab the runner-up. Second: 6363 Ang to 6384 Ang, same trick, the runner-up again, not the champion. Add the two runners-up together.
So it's 77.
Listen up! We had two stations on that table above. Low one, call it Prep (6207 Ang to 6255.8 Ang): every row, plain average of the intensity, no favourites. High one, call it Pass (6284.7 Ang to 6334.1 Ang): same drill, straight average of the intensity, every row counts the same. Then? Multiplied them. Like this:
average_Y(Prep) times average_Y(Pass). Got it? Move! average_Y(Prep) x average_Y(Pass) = 1179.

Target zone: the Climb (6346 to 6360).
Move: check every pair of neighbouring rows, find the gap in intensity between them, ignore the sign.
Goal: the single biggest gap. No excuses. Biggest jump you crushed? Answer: 4.6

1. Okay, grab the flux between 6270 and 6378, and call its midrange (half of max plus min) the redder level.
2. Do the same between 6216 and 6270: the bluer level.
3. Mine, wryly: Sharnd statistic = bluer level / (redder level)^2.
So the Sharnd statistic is 0.028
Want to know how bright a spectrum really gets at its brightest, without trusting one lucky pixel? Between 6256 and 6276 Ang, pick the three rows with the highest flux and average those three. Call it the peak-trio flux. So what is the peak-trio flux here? 36.4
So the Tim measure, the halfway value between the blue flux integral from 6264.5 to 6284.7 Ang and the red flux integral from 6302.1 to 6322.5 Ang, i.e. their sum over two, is 688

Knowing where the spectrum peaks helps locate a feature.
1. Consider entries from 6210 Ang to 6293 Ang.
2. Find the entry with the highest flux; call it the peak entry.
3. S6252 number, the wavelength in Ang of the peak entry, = 6291.96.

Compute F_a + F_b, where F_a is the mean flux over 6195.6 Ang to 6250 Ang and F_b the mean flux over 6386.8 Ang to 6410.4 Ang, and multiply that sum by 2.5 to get 179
